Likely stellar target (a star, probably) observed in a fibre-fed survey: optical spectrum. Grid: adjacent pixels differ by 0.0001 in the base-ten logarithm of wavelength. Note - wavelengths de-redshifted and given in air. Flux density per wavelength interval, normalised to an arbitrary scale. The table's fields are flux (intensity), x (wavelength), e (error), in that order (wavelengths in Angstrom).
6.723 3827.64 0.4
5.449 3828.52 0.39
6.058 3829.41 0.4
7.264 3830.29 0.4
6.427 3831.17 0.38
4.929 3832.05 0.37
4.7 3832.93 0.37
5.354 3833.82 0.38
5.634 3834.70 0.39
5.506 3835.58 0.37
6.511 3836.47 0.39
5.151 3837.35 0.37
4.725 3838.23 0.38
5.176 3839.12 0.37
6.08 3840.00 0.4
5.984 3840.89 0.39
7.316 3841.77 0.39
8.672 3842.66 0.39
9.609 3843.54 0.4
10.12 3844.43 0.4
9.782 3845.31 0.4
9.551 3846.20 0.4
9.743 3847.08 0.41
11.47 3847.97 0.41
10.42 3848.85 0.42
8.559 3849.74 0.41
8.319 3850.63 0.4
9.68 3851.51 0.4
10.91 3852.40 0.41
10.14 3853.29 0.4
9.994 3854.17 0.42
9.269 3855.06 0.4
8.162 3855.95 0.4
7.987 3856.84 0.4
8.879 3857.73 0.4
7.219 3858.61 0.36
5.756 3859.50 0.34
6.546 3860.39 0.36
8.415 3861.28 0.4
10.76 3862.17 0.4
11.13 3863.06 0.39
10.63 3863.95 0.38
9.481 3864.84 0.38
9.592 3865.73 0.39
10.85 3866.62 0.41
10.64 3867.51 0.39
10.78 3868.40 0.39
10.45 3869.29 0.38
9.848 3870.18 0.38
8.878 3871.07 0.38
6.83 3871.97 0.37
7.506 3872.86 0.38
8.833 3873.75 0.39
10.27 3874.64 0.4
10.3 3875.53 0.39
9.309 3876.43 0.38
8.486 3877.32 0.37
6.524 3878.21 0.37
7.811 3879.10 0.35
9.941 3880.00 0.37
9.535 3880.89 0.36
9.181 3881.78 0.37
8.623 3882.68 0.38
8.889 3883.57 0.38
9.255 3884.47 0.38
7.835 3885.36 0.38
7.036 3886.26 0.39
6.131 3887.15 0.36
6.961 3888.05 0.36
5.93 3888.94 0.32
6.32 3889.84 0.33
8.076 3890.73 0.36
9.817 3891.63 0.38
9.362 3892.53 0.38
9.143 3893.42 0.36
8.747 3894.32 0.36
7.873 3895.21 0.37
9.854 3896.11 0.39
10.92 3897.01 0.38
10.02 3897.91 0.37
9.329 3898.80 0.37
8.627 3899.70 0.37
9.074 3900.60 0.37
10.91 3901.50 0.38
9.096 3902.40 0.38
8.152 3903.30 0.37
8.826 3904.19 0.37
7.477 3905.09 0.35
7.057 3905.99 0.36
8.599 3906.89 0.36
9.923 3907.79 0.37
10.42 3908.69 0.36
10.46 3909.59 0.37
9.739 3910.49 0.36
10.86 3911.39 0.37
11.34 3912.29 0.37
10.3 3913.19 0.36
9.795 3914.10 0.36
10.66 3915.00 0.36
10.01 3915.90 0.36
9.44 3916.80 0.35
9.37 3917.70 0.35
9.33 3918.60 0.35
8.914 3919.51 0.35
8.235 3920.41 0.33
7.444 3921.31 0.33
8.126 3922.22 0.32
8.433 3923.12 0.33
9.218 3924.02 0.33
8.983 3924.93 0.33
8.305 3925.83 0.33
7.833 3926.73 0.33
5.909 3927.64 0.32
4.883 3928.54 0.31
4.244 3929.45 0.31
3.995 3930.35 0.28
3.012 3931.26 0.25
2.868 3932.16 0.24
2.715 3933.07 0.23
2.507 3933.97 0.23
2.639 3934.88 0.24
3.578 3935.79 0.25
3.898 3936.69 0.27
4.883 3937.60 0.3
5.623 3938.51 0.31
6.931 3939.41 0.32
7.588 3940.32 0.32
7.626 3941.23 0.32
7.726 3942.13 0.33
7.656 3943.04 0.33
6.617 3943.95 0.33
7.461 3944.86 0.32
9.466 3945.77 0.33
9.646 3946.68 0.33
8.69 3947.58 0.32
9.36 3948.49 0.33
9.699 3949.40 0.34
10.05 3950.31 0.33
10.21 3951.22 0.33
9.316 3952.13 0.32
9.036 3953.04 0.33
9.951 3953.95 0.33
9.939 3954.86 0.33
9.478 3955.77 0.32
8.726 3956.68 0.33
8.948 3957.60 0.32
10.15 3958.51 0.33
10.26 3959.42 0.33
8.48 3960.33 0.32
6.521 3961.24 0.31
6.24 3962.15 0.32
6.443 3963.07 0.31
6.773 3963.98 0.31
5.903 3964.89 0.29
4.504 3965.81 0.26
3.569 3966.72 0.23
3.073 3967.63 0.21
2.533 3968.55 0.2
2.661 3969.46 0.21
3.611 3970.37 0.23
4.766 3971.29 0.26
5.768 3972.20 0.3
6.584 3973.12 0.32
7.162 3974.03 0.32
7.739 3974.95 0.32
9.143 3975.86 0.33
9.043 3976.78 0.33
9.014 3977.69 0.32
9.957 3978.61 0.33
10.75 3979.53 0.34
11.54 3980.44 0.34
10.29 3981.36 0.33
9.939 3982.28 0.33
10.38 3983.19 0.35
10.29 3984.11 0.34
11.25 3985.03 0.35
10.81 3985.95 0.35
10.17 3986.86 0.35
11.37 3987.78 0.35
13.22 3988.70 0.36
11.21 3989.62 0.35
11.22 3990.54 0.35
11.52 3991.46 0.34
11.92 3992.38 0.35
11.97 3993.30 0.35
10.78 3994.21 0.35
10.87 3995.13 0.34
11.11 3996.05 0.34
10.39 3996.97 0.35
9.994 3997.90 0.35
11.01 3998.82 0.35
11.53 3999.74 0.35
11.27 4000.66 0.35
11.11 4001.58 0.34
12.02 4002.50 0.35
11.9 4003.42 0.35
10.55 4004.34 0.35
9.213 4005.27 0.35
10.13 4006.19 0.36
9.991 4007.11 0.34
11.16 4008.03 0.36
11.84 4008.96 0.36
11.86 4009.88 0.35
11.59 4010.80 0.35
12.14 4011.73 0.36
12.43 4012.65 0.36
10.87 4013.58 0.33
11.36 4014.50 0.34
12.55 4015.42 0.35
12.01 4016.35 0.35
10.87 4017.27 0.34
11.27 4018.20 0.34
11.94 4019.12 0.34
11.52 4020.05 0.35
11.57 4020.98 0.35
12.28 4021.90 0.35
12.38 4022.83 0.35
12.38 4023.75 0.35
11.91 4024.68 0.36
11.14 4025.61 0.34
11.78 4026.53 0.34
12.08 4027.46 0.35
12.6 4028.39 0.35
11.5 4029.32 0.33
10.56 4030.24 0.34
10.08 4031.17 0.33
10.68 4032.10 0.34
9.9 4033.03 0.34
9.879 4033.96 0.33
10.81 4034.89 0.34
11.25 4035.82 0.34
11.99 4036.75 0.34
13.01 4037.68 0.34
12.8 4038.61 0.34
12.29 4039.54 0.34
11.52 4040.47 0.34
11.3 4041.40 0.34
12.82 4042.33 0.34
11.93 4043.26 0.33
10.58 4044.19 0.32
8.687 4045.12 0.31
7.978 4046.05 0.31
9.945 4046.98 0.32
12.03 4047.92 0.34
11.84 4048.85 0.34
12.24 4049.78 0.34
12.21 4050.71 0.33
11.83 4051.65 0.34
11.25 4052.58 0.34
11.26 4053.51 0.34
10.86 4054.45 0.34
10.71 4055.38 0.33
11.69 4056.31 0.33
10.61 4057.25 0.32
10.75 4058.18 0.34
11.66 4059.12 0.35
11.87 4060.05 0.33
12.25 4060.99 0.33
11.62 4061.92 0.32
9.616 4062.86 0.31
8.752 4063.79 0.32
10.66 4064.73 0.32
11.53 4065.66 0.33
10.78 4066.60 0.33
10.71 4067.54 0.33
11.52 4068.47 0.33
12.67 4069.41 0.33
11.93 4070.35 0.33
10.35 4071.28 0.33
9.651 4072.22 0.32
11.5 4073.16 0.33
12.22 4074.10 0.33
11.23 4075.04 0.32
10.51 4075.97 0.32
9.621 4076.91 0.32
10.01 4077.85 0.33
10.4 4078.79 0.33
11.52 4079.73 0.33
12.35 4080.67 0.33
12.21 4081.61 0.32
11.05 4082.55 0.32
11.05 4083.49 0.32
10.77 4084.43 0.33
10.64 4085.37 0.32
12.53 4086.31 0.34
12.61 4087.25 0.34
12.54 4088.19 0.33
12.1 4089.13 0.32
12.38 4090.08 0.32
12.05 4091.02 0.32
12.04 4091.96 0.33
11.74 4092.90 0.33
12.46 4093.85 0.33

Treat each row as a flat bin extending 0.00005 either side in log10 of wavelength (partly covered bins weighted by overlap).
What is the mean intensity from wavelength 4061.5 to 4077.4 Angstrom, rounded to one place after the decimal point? 10.9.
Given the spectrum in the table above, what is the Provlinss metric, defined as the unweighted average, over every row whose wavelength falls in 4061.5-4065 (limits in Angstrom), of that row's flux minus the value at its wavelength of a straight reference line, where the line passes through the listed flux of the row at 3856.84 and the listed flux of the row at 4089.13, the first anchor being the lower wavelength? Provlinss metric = -1.5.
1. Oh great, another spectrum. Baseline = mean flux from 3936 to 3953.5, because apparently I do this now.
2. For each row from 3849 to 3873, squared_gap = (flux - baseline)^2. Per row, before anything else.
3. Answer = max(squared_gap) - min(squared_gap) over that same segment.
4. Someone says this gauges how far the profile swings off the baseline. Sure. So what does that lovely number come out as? 10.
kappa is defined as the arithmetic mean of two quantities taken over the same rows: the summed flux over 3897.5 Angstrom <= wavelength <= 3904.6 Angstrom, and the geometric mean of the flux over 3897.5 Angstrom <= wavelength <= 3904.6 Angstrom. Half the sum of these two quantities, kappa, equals 42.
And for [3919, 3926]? 38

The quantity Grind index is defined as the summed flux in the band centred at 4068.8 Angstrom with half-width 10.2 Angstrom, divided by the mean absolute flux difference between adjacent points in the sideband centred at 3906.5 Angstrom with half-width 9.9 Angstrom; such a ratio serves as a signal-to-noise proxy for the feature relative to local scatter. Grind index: 273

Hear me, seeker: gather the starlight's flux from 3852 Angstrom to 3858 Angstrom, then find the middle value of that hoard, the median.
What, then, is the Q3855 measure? 9.3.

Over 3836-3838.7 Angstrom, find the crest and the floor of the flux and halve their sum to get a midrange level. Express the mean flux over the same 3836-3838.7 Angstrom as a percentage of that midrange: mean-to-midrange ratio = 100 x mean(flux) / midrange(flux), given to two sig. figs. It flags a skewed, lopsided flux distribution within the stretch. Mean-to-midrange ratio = 97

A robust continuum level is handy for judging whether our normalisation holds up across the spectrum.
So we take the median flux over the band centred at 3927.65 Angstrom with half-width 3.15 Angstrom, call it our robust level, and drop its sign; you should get 5.9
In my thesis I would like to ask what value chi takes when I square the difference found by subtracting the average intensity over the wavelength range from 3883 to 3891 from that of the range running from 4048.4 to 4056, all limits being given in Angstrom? 17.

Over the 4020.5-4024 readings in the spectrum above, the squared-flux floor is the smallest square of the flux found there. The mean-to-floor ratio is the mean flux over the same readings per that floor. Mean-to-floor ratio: 0.091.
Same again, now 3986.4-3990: 0.111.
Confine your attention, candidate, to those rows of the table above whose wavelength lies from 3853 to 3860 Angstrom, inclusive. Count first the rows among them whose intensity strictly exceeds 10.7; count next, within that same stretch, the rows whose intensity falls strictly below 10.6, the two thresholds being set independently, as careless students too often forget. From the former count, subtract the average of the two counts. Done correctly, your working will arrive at -4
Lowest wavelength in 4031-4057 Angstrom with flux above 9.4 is 4031.17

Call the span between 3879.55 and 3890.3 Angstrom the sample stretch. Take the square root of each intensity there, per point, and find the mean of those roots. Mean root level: 2.81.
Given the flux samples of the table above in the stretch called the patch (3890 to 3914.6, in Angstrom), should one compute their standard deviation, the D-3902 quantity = 1.1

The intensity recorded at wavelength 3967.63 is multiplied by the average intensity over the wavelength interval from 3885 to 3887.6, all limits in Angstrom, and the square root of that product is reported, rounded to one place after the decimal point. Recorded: 4.6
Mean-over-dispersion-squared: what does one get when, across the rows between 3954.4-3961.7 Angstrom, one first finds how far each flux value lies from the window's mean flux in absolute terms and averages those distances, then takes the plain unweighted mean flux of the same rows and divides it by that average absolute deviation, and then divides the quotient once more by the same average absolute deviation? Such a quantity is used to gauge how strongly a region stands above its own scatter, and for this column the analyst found 11.3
